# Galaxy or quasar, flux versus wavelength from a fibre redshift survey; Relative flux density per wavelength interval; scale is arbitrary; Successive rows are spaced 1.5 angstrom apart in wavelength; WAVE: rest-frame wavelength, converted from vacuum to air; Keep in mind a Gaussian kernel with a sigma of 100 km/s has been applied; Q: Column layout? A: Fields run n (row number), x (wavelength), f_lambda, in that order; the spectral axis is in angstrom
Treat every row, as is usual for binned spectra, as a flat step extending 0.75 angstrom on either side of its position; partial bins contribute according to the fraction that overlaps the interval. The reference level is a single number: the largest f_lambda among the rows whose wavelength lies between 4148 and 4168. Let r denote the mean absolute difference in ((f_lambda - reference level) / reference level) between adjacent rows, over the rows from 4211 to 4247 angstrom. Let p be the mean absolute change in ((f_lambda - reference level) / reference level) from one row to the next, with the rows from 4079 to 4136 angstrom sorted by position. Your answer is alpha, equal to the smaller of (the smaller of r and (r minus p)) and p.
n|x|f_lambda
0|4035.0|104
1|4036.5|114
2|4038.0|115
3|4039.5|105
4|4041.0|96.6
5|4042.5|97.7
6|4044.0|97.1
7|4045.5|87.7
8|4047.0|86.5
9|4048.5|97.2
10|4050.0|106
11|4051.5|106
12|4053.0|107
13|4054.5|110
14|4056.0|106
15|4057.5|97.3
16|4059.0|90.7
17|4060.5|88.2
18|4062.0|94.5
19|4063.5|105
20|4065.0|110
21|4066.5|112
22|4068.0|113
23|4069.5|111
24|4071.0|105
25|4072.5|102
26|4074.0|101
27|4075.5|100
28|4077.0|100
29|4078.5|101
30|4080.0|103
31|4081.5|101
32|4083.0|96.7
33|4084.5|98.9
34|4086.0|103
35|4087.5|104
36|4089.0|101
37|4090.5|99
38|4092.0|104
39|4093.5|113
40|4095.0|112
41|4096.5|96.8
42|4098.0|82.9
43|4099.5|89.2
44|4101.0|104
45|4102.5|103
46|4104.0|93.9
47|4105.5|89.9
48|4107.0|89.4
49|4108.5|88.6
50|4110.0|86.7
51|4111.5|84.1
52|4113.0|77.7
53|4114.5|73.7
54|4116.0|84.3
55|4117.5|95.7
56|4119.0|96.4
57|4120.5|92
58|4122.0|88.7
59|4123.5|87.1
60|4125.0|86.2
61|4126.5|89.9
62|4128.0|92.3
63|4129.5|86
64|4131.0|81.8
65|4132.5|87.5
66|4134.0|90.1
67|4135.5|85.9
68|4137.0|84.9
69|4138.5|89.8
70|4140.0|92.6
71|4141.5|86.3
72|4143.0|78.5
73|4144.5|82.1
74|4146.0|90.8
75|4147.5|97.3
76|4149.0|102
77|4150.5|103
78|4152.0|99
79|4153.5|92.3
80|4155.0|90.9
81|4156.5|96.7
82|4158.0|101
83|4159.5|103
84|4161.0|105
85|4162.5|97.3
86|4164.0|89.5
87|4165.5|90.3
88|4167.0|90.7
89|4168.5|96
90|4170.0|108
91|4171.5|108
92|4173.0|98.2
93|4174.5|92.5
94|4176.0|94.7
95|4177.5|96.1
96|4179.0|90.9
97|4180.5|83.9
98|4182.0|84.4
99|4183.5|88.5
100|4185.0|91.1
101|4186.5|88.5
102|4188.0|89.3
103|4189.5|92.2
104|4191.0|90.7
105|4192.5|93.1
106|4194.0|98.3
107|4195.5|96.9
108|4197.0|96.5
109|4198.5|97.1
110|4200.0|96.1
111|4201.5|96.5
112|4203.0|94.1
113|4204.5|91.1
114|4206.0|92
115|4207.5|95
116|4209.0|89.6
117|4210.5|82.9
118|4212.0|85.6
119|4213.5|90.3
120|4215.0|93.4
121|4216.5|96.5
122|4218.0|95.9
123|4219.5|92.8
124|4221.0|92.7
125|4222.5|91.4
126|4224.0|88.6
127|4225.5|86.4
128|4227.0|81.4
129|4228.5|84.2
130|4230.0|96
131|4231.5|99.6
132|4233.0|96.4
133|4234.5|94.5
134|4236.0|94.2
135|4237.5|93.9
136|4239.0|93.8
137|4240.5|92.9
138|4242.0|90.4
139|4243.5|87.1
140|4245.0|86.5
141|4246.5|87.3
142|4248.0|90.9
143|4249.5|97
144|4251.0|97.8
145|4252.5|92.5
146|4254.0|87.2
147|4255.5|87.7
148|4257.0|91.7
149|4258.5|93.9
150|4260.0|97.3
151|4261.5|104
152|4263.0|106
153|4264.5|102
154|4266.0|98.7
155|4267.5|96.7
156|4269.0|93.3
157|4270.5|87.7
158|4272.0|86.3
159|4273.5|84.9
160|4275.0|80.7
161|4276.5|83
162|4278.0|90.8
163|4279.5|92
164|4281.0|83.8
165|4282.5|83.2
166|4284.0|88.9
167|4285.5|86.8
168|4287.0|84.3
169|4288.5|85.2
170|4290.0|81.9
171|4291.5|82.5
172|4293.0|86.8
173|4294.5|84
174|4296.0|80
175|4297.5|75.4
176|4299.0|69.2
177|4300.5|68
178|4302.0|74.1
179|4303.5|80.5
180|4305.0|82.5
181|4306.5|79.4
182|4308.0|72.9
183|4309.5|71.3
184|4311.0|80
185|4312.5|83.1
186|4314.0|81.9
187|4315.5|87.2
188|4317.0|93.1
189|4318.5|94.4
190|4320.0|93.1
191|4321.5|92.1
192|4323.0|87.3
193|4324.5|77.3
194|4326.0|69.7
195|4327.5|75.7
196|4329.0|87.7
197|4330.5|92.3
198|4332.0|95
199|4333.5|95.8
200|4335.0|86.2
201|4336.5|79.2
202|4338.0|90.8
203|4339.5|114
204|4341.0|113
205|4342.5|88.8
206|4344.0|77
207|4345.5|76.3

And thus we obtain -0.021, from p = 0.045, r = 0.024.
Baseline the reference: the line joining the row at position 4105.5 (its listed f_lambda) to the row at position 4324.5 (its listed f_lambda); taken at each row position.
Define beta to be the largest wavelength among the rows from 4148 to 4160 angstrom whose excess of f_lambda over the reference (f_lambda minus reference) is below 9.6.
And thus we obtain 4155.0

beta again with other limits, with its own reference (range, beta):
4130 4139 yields 4138.5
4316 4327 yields 4326.0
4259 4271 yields 4270.5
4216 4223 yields 4222.5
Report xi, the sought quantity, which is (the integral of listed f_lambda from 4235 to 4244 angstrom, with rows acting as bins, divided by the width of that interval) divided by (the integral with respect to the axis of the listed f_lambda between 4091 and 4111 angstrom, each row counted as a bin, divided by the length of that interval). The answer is 0.96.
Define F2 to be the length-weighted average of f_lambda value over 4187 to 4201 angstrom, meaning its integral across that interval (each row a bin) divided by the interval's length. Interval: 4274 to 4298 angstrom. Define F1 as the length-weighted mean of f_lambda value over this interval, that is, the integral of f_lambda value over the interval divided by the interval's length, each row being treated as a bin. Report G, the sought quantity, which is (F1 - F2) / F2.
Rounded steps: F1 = 84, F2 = 94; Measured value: -0.11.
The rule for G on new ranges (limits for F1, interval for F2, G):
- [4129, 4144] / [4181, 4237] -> -0.06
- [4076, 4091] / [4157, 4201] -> 0.06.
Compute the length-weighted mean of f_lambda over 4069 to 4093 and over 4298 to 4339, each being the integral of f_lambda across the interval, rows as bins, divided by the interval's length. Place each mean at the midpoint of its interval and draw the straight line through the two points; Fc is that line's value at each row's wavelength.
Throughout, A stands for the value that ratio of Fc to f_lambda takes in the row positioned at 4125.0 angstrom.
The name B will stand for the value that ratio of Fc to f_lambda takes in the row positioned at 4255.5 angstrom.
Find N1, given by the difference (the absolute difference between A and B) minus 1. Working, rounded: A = 1.14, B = 1.00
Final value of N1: -0.86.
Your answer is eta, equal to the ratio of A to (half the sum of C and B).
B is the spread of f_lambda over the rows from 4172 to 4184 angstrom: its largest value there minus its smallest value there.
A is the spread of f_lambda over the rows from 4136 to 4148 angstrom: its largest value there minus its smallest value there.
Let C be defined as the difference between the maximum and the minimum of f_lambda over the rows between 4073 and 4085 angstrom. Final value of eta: 1.8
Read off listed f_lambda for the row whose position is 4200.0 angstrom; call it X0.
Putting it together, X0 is 96.1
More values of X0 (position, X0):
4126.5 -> 89.9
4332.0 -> 95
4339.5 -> 114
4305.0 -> 82.5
